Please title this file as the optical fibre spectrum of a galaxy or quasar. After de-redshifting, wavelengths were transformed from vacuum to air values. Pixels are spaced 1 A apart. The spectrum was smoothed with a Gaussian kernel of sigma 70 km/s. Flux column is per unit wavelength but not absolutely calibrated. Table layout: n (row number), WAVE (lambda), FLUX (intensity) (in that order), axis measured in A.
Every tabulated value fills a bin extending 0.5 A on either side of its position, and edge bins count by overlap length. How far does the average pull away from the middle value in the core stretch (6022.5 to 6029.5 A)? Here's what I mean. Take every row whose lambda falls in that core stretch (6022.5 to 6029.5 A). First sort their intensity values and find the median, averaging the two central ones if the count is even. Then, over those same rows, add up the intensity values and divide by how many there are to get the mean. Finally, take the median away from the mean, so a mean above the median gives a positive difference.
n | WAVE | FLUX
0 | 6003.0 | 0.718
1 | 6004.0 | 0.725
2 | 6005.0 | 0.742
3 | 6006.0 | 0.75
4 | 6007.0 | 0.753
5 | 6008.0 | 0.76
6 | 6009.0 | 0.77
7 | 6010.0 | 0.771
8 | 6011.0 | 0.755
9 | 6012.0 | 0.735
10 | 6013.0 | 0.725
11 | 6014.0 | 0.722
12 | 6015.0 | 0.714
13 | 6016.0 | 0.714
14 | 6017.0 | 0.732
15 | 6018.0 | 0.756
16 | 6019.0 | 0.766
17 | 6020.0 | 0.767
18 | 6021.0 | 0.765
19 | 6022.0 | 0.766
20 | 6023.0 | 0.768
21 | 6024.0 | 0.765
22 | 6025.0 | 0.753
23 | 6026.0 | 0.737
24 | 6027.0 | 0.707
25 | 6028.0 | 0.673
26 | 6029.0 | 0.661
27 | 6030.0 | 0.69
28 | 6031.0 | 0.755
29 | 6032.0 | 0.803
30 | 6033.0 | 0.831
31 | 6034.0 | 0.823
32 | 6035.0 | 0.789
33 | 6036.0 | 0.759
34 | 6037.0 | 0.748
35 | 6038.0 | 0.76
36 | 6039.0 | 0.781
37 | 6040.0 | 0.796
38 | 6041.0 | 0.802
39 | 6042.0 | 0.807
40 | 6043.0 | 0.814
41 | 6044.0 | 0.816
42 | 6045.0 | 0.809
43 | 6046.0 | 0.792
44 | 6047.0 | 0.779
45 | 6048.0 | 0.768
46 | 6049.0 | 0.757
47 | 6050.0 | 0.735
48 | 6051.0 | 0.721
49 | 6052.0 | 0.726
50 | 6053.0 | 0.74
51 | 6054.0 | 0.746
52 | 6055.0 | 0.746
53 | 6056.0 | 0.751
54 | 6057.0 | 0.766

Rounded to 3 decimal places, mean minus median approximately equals -0.014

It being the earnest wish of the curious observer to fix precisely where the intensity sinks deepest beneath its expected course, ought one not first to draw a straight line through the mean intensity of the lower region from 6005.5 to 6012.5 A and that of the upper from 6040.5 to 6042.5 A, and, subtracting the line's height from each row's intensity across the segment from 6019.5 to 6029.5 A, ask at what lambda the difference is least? 6029.0 A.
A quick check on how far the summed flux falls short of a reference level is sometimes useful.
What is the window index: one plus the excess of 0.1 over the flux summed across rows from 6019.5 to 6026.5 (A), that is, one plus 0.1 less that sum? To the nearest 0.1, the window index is -4.2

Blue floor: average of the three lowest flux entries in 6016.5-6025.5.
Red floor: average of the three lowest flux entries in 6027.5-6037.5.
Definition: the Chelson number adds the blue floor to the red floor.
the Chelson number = 1.42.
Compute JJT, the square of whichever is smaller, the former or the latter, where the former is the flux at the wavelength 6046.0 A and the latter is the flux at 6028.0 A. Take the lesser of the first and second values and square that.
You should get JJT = 0.45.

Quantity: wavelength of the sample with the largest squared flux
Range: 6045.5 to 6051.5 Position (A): 6046.0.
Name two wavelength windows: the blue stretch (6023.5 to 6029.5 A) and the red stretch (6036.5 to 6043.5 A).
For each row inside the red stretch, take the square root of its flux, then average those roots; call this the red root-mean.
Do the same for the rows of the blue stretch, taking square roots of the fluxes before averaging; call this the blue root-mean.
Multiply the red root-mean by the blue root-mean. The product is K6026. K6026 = 0.750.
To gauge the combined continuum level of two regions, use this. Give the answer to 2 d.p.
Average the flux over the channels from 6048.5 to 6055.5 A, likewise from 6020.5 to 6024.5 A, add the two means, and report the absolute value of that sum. 1.50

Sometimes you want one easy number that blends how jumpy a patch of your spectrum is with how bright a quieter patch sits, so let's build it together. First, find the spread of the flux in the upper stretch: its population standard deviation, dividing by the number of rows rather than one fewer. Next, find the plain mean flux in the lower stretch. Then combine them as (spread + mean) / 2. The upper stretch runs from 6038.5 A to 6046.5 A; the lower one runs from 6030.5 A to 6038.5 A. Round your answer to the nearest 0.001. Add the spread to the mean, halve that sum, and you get 0.397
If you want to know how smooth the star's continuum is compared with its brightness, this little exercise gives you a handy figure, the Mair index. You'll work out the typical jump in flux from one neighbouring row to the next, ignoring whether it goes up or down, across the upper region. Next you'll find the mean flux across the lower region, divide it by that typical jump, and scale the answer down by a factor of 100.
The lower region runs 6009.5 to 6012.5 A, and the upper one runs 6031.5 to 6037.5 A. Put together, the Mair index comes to 0.34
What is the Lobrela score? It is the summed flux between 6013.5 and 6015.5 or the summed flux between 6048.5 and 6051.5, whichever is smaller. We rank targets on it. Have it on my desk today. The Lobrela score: 1.4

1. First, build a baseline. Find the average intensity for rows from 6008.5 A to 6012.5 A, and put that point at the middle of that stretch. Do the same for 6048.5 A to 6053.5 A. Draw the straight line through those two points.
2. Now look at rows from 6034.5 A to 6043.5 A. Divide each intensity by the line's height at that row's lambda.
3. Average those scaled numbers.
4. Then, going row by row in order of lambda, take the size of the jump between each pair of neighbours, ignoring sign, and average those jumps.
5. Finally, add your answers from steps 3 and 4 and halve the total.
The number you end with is 0.537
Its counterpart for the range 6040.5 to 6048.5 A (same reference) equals 0.546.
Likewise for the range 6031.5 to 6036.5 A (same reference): 0.554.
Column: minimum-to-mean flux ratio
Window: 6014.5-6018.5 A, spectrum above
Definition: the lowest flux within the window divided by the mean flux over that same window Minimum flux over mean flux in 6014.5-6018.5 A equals 0.979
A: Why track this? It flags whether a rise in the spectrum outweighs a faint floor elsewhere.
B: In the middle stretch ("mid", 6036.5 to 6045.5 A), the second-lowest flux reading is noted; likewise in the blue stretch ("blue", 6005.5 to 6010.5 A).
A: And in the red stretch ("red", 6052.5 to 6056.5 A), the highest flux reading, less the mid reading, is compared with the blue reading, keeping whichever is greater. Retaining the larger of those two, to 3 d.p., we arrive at 0.753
